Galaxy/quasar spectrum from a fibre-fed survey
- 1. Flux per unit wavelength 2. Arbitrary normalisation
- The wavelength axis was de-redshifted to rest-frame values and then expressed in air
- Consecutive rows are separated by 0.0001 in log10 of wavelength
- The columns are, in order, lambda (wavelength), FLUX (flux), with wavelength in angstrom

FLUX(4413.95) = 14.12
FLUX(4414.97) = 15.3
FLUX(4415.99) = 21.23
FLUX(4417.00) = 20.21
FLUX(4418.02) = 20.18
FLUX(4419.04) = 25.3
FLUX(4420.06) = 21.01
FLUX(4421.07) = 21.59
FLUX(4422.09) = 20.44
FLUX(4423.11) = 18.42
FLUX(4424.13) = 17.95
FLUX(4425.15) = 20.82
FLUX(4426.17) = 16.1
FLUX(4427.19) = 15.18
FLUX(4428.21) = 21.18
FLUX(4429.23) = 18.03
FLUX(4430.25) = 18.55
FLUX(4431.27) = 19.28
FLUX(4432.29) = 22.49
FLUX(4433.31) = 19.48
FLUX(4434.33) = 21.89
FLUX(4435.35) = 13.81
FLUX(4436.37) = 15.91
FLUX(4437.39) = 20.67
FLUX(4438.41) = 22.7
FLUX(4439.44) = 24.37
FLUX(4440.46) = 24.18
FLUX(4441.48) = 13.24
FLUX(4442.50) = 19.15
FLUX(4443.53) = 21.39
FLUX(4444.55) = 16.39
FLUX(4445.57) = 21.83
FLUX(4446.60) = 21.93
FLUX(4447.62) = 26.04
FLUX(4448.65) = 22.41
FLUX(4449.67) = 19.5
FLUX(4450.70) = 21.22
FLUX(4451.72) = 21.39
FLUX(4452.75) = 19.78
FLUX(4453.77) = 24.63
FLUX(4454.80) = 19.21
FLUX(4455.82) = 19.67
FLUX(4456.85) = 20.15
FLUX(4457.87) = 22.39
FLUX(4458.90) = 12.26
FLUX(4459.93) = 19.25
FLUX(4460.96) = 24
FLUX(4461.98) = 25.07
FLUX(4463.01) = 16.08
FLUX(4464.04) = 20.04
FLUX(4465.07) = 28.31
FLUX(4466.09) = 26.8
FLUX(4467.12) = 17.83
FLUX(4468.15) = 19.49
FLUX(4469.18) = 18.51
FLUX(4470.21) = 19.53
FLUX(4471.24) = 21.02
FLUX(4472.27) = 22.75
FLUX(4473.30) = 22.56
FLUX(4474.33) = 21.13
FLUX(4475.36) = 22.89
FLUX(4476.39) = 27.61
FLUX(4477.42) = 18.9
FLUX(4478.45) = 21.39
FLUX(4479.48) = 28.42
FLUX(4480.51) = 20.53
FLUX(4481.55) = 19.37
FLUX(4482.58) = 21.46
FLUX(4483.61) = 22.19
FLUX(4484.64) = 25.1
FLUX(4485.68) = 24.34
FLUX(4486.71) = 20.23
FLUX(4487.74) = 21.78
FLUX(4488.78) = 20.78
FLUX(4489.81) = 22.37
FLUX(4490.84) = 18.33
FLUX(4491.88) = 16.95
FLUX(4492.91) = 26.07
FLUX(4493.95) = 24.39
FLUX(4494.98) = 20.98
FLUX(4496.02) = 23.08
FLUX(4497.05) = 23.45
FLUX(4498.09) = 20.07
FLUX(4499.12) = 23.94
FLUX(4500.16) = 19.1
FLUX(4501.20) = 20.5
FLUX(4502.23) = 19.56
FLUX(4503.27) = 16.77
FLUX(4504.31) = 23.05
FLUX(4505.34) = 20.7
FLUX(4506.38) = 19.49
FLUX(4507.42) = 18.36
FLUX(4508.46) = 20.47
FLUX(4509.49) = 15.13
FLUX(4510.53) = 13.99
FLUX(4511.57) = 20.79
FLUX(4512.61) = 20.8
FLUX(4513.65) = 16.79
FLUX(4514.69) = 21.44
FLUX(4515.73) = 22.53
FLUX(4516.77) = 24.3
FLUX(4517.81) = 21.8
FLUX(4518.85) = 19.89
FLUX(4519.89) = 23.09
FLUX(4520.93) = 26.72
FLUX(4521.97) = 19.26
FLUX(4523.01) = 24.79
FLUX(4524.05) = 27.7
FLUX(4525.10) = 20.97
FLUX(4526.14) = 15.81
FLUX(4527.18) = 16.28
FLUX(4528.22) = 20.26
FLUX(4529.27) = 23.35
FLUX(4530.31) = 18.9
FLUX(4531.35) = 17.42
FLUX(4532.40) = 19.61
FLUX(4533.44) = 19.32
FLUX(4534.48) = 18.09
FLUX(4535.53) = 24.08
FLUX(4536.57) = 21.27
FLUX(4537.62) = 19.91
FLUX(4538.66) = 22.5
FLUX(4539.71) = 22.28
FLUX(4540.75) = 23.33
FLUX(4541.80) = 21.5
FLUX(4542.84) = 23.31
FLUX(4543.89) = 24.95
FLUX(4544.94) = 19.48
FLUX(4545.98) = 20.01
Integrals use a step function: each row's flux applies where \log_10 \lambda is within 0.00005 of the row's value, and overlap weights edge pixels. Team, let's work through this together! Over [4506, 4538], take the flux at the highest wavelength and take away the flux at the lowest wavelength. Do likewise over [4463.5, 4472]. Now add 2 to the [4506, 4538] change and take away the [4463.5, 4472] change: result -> 1.4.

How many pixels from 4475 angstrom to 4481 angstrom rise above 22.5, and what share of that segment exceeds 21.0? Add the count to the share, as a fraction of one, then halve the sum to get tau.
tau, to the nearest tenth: 1.8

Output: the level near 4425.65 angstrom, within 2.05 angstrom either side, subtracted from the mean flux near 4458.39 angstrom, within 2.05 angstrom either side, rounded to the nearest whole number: 1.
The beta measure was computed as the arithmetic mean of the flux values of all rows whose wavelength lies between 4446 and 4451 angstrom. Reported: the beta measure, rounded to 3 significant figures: 22.2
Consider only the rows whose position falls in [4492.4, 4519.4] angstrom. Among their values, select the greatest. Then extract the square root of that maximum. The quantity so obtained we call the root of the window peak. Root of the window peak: 5.11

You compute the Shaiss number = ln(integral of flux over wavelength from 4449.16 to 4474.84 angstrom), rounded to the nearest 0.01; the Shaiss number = 6.29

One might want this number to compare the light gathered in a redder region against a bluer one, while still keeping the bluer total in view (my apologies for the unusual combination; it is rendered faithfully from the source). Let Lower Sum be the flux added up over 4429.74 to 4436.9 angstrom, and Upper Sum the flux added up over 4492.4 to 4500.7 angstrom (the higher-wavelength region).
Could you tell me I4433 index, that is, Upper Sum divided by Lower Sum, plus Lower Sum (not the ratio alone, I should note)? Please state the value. 133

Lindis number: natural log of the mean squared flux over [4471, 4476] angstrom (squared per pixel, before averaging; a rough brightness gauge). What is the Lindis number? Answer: 6.2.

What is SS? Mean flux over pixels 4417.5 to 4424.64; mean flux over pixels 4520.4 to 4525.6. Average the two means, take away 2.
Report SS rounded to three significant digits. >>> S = 20.3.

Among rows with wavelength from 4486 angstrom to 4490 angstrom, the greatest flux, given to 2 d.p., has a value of 22.37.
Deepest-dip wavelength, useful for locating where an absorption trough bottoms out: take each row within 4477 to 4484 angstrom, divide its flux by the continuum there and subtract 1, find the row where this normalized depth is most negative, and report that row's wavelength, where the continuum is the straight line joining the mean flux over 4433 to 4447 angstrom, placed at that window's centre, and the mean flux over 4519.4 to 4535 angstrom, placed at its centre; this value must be 4477.42 angstrom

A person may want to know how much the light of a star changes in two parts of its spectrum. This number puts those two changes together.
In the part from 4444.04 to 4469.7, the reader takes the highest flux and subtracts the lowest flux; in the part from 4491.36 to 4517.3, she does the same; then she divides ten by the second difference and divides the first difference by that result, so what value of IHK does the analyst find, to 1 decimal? 19.4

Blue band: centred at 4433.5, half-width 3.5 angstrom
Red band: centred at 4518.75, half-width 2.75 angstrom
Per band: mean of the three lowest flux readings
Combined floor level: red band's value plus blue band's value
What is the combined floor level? 37.7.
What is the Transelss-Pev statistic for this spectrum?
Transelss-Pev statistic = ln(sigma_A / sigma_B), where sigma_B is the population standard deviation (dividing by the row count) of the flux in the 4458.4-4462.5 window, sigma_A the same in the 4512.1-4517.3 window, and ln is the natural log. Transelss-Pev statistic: -0.71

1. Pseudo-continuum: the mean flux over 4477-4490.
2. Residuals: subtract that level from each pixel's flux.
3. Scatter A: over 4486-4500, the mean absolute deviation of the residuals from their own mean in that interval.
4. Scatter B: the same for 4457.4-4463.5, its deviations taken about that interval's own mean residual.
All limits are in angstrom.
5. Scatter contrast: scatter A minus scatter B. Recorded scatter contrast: -2.0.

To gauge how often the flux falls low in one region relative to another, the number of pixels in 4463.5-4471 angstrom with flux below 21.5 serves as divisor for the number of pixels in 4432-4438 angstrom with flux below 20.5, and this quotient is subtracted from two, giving 1.4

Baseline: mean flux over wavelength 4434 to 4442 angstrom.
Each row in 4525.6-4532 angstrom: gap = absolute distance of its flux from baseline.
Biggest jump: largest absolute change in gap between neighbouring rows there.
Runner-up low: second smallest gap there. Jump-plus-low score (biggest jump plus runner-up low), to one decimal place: 3.8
